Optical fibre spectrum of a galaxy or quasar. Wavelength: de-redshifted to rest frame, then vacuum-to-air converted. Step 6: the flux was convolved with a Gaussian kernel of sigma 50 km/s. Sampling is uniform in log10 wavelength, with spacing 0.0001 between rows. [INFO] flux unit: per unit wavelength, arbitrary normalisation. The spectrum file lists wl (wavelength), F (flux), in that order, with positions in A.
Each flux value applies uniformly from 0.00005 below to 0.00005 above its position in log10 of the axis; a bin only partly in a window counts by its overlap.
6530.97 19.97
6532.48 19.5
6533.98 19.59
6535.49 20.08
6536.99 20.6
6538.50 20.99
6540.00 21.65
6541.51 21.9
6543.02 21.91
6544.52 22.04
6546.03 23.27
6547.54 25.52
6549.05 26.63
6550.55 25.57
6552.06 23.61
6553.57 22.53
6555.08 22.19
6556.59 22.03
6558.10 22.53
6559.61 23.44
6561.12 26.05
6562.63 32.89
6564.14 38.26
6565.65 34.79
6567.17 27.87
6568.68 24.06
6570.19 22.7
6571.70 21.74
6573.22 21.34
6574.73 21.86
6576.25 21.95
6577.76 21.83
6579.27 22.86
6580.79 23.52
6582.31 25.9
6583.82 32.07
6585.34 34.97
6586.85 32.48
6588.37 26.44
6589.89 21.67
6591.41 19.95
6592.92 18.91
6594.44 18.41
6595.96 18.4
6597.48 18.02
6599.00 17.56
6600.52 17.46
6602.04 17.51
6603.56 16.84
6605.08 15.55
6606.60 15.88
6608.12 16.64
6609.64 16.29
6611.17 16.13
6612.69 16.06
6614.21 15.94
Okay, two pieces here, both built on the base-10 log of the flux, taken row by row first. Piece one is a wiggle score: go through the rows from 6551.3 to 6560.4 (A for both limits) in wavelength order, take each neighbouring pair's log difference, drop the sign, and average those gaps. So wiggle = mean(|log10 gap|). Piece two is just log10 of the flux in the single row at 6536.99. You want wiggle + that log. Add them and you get 1.33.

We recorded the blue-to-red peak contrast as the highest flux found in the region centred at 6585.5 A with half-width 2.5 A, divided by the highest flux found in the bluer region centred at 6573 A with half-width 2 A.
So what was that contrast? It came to 1.60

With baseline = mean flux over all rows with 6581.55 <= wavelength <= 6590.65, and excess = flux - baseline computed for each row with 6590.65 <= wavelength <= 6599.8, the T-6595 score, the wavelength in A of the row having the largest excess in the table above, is 6591.41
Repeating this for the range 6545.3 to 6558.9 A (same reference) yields 6549.05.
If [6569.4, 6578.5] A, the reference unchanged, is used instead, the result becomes 6570.19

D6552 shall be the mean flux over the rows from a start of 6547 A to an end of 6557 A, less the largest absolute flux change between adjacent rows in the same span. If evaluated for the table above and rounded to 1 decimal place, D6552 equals 22.1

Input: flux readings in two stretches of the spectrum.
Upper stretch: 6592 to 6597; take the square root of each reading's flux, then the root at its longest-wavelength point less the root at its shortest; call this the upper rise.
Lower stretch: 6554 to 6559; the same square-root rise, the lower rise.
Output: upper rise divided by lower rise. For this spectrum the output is -1.6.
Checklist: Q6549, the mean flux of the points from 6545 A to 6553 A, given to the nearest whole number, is 25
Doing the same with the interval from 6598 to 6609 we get 17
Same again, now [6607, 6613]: 16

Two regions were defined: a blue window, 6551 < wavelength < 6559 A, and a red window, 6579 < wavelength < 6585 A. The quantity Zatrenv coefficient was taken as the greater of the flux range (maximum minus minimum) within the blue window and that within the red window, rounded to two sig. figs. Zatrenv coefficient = 9.2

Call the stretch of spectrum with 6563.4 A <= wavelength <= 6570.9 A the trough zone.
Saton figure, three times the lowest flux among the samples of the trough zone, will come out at 68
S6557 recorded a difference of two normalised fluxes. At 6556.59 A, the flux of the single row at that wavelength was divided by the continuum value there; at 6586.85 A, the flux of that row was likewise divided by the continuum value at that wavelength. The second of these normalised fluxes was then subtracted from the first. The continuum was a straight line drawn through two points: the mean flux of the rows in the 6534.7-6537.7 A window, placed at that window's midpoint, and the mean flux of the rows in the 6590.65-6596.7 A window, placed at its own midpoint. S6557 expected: -0.6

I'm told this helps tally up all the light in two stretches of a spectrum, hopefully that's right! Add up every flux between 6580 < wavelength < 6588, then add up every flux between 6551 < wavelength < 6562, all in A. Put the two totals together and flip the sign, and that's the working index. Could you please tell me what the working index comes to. -311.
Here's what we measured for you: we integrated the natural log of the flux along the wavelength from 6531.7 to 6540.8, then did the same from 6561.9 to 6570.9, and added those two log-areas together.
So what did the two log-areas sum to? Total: 57.9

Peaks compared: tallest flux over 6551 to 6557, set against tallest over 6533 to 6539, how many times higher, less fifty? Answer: -48.9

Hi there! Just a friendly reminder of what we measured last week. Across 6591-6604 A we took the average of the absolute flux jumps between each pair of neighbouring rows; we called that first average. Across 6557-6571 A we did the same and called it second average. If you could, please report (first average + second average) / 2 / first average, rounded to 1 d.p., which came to 5.4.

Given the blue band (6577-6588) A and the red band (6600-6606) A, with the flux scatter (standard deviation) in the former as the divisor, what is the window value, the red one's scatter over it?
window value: 0.2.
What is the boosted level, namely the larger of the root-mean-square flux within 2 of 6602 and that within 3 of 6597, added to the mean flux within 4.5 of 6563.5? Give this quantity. 48.7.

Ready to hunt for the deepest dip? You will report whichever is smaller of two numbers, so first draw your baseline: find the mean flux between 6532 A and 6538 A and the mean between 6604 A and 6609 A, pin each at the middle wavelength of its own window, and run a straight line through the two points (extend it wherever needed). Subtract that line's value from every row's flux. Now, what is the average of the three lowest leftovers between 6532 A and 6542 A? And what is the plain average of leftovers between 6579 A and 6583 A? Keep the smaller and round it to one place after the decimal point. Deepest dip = -0.3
